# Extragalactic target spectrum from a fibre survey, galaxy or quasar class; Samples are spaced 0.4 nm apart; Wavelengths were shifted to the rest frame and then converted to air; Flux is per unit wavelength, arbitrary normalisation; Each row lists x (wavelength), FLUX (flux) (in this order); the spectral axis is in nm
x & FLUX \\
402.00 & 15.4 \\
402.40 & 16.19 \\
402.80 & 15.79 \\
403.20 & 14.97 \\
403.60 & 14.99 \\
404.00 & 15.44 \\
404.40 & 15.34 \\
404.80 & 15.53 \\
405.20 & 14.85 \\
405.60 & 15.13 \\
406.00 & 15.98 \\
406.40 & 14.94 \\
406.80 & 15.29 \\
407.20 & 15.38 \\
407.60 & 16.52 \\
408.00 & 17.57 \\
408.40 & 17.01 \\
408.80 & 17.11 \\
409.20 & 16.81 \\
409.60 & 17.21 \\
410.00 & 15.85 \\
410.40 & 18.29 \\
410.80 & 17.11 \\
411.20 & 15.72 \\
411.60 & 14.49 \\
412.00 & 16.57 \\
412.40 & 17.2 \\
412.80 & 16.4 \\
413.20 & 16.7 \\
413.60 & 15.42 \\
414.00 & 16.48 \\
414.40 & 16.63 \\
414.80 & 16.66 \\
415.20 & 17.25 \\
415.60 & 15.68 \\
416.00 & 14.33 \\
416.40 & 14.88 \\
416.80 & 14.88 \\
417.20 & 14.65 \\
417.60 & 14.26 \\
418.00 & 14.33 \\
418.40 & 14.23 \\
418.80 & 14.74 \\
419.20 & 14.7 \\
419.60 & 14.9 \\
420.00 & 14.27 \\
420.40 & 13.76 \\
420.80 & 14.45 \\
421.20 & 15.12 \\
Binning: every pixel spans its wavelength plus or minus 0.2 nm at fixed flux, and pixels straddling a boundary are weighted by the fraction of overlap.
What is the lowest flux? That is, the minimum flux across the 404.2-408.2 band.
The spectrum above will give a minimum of 14.85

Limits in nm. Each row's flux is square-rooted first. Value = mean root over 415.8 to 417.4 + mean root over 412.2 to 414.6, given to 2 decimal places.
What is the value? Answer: 7.89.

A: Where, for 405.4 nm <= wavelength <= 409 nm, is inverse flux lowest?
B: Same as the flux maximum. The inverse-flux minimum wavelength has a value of 408.00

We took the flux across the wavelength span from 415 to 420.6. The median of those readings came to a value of 14.7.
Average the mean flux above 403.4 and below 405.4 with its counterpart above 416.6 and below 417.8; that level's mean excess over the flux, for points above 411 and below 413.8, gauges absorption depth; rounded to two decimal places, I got -1.16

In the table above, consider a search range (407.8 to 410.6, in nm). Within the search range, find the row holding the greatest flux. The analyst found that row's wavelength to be 410.40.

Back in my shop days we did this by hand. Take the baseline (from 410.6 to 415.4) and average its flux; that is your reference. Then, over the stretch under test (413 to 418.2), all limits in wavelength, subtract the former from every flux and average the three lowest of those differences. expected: -2.08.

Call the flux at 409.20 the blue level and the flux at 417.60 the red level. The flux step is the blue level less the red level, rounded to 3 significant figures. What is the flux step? 2.55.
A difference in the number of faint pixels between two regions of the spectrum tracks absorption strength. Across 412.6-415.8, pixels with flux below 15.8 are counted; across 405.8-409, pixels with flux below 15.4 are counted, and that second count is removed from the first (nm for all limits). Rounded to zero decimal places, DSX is -1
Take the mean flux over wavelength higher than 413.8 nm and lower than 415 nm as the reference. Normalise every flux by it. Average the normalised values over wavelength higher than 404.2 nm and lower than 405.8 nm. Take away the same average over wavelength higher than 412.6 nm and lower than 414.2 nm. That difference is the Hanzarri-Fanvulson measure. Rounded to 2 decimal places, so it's -0.06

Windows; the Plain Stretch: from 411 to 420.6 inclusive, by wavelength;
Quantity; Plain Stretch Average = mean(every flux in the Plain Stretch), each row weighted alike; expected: 15.4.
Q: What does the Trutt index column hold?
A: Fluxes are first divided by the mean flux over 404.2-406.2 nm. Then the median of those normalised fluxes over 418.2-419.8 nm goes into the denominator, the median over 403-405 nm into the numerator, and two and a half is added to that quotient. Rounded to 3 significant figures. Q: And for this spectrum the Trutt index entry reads 3.54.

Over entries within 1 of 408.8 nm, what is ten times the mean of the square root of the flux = 41.4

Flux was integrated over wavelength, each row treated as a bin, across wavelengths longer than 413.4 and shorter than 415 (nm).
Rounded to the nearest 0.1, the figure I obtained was 26.1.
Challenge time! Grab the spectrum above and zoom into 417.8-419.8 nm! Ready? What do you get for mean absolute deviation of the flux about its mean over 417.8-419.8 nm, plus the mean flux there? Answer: 14.8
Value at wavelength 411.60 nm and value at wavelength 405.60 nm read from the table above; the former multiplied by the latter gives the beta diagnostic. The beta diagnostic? 219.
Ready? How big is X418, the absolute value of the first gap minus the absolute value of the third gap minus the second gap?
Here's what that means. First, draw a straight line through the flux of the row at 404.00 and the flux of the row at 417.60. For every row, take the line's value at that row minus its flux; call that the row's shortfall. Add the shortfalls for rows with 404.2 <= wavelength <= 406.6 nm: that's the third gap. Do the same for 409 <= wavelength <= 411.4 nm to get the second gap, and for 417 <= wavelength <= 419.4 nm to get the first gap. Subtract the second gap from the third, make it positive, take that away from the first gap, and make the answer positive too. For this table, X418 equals 13.4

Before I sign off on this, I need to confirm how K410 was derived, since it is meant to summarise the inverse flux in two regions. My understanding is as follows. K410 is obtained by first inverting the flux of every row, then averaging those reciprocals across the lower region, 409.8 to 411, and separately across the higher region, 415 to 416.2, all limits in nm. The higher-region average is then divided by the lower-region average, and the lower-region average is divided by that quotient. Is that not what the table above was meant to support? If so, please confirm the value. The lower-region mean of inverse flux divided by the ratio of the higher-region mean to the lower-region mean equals 0.0540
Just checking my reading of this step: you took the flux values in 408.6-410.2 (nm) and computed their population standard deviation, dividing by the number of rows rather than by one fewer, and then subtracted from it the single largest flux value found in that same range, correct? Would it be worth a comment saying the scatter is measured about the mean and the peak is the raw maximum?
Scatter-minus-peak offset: -16.7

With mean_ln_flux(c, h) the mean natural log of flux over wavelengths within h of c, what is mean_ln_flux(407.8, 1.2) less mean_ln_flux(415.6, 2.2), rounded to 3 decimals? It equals 0.058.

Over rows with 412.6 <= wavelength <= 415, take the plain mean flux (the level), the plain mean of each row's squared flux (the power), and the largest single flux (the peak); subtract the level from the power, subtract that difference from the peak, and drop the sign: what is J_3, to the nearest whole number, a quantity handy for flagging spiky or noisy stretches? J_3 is 235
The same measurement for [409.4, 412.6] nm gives 240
